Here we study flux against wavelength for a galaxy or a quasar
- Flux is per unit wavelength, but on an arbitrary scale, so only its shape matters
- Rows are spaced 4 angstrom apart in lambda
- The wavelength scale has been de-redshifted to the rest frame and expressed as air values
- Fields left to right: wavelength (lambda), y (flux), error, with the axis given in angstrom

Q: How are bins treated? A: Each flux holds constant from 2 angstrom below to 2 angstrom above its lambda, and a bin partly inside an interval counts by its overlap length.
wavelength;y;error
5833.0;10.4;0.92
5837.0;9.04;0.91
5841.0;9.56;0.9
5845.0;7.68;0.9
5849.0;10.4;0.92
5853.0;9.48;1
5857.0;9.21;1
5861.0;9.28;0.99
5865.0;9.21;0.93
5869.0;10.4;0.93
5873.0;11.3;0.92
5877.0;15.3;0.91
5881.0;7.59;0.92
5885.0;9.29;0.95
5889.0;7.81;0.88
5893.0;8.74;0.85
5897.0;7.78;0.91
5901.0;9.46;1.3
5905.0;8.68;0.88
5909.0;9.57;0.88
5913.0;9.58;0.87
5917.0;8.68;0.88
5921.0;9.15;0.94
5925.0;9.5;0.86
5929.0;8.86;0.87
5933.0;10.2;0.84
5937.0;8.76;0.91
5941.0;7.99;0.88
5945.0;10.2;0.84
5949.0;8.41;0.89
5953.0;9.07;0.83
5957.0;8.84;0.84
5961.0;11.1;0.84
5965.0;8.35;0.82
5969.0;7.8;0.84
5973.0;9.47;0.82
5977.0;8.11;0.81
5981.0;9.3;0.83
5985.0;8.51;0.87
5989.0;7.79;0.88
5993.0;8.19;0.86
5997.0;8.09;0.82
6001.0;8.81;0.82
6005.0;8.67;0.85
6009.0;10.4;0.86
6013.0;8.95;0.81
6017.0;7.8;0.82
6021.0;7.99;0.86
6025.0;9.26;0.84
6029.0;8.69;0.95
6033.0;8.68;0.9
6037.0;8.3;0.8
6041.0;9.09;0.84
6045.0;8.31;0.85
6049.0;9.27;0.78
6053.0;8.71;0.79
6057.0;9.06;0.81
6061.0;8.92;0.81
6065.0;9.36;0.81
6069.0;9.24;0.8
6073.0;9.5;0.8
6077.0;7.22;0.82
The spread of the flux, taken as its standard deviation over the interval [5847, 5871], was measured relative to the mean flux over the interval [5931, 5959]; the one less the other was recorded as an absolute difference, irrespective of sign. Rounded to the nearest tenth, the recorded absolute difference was 8.5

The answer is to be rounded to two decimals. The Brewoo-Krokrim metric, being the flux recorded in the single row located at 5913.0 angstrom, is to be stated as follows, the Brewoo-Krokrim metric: 9.58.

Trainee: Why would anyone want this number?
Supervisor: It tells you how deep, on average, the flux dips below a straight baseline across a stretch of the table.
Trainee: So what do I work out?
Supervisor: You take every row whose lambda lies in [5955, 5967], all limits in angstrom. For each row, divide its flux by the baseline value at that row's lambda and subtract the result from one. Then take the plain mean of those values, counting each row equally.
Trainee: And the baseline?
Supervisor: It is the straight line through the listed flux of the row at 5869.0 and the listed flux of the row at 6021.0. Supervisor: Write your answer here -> -0.055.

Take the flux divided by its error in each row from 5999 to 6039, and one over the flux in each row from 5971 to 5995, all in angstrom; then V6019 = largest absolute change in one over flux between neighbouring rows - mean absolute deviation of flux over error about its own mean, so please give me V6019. -0.73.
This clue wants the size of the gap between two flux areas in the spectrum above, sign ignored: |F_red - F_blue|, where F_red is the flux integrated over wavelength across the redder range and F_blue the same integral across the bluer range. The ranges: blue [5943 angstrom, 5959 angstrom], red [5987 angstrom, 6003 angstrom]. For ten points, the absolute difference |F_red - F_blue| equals 15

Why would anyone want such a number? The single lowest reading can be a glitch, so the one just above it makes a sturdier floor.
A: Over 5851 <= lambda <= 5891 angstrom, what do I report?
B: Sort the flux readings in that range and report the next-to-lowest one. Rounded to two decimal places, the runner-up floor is 7.81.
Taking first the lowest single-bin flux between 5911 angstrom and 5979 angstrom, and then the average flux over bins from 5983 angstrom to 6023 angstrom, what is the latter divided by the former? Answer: 1.09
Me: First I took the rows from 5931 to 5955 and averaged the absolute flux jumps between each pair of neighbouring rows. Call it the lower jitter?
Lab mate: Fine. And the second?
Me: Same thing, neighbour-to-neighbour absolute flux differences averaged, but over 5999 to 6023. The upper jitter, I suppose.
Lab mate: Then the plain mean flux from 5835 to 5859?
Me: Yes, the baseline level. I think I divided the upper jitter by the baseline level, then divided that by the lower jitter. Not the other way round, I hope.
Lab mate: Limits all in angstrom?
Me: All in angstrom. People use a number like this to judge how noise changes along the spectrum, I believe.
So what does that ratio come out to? 0.074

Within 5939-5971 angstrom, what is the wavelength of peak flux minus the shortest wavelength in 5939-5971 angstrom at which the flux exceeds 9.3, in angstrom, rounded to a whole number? 16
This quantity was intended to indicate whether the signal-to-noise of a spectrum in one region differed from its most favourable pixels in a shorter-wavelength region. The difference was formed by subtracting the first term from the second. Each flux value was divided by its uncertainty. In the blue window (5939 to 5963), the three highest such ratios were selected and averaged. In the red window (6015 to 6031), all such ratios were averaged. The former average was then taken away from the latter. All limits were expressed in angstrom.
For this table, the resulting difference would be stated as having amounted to -2.4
